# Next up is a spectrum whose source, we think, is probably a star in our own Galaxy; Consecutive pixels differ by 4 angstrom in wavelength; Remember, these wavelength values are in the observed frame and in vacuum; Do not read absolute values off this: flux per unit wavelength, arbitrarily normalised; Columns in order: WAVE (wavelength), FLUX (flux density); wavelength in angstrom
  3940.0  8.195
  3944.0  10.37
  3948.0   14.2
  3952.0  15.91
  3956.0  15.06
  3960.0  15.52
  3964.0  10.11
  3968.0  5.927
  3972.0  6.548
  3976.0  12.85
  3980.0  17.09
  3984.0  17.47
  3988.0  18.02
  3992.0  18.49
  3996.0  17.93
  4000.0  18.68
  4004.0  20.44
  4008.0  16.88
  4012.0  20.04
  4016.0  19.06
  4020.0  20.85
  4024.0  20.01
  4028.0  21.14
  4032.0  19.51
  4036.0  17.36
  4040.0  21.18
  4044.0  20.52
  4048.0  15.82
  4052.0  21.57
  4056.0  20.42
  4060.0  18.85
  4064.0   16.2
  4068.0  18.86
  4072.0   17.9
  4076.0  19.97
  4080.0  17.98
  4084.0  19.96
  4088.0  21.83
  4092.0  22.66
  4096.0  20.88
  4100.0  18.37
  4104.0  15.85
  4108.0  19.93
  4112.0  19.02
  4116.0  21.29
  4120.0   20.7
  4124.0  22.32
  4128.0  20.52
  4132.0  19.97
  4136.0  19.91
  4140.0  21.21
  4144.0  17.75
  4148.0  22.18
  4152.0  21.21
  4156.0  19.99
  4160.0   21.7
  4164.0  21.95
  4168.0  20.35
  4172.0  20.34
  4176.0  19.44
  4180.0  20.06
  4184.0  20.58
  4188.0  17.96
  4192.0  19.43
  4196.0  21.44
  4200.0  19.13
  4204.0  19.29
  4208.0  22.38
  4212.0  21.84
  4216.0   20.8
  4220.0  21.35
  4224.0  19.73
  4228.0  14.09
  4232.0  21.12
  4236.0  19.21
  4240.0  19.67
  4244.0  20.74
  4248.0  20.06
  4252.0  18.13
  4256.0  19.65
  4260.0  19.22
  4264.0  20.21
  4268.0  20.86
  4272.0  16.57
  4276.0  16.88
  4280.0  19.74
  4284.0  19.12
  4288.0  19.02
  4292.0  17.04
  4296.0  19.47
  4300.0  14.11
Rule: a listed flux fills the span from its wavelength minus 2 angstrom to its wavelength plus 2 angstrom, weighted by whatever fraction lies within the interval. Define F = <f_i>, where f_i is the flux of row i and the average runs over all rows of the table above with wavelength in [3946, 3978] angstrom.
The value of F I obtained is 12.0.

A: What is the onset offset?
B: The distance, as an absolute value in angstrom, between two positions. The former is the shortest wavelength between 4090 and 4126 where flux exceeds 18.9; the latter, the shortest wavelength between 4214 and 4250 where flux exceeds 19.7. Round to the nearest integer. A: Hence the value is 124 angstrom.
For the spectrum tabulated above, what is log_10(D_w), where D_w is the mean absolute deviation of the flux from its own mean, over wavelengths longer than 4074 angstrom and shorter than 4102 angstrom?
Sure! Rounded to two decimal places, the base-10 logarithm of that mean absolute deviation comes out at 0.12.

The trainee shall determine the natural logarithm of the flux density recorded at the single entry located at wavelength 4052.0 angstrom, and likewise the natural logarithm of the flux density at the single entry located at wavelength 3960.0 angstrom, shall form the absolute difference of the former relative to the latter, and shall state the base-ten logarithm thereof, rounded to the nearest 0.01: -0.48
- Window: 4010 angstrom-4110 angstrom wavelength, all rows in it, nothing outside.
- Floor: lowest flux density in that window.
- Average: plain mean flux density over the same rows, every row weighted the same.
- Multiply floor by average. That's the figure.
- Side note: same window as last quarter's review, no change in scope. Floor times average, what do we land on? 308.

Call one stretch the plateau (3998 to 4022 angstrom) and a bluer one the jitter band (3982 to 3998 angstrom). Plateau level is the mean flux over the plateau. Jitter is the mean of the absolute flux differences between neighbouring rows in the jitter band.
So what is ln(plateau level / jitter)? 3.60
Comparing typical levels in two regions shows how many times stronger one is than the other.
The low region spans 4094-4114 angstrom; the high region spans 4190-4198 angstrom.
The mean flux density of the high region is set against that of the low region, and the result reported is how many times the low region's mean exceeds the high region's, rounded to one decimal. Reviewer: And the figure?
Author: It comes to 0.9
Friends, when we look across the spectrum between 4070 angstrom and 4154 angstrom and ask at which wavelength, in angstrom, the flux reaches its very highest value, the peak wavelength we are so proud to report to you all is 4092.0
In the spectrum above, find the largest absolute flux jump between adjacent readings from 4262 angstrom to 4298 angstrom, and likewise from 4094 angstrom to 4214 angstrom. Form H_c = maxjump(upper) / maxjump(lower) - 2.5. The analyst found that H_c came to -1.5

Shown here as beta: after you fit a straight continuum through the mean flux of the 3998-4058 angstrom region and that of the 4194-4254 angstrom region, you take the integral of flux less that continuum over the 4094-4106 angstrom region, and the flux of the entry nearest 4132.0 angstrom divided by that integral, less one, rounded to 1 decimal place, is -2.2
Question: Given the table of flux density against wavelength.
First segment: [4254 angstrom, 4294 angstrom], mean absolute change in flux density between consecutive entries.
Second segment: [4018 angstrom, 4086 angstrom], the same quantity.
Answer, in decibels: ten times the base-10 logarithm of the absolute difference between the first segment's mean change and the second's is -0.6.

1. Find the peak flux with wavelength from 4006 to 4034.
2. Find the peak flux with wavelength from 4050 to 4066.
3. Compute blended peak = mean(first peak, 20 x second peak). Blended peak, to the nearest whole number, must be 226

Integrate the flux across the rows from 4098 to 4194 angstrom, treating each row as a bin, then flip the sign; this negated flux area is -1928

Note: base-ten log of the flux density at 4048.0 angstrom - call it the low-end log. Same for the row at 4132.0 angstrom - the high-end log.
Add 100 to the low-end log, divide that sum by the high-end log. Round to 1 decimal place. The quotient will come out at 77.8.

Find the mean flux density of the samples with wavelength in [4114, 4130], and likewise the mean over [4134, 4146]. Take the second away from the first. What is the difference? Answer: 1.6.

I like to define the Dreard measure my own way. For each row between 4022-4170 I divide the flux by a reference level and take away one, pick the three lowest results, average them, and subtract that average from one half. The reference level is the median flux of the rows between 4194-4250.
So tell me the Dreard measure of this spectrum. 0.72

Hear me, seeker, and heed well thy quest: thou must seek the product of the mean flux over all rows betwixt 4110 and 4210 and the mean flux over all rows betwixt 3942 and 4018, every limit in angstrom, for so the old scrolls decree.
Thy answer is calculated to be 312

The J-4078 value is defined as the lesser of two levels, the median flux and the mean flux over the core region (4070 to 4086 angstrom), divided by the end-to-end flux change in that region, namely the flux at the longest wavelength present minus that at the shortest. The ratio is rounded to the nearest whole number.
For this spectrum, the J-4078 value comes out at 9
